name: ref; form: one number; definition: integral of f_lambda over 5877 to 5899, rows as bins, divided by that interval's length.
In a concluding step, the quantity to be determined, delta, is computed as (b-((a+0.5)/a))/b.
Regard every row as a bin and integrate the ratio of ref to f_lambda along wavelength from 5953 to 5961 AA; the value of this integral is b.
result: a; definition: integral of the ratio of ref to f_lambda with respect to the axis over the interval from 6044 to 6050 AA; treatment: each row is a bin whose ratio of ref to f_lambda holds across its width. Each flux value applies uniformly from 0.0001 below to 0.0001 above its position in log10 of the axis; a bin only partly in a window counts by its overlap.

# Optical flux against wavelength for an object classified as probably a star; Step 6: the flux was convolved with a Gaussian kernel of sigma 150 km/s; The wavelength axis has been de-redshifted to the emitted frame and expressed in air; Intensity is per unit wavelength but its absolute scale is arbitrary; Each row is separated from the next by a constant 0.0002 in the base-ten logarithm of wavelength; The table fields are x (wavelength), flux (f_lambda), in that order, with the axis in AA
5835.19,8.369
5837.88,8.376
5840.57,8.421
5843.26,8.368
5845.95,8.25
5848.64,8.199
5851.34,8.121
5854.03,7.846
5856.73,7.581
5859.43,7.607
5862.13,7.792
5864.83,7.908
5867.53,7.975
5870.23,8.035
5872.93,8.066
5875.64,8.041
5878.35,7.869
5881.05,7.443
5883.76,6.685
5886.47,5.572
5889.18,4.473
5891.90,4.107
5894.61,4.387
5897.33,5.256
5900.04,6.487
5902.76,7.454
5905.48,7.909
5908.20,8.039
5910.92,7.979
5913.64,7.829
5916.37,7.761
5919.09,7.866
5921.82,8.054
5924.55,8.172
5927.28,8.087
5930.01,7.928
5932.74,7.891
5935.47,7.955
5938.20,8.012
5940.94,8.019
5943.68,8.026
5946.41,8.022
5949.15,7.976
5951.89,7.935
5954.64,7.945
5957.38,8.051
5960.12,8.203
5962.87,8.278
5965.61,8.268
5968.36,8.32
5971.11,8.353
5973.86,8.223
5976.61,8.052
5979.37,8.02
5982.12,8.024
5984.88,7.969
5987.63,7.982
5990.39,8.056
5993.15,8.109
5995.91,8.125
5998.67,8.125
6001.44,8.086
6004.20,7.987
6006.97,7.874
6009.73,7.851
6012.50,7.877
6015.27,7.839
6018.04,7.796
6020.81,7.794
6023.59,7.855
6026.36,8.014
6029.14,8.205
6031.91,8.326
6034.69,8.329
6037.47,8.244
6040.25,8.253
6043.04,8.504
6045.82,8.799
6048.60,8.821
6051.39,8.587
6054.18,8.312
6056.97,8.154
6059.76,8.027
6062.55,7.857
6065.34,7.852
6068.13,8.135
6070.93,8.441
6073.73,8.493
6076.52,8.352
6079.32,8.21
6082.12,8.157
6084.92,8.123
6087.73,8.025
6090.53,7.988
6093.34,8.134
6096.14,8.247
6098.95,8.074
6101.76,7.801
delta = 0.802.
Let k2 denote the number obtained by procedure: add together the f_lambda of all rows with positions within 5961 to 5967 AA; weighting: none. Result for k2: 16.5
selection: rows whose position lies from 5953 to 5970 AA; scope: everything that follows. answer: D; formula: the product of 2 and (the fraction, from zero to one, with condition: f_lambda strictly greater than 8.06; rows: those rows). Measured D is 1.3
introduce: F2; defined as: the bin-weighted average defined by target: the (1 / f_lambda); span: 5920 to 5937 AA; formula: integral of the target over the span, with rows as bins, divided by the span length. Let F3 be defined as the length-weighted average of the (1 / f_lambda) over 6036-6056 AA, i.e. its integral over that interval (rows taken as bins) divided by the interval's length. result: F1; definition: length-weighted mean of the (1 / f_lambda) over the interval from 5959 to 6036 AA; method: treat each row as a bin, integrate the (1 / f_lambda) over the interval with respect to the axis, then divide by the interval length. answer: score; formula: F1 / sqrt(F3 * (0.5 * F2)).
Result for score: 1.446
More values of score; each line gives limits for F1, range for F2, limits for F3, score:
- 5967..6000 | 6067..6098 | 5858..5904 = 1.265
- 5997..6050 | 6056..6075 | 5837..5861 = 1.409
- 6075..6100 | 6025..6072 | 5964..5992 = 1.424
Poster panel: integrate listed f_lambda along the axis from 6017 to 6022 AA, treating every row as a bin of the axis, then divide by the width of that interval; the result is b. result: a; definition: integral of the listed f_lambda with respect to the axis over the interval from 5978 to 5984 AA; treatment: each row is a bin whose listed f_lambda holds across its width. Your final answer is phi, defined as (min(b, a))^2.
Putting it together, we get 60.8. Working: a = 48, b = 7.80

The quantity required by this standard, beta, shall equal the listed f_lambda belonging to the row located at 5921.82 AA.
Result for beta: 8.054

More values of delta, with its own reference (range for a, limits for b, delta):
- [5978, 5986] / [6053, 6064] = 0.861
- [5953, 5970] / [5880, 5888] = 0.855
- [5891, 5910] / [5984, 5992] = 0.821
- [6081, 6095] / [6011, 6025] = 0.898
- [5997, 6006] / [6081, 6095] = 0.891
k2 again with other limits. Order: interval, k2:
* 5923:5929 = 16.3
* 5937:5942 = 16.0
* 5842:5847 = 16.6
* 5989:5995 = 16.2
